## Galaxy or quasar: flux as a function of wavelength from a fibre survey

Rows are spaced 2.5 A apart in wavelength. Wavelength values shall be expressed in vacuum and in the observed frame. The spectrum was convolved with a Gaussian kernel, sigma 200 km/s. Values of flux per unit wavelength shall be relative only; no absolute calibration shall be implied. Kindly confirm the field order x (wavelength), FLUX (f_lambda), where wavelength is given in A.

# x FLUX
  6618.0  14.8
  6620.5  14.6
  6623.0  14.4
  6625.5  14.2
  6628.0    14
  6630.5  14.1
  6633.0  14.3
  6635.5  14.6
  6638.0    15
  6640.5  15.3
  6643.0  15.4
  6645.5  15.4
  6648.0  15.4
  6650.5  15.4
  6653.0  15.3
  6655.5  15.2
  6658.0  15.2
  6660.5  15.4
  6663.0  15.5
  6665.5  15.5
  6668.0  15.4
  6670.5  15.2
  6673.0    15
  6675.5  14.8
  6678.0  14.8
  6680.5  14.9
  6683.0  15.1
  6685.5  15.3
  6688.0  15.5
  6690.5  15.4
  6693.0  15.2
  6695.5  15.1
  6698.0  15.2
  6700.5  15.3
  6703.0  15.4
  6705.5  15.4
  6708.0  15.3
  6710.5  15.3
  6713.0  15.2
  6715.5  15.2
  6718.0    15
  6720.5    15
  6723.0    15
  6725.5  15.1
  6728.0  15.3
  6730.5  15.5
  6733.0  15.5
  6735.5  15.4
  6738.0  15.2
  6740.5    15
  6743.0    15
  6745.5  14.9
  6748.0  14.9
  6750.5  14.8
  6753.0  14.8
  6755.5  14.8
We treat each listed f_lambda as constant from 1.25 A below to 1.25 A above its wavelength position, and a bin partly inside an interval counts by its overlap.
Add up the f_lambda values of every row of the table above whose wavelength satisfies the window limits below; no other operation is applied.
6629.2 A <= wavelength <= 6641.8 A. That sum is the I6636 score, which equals 73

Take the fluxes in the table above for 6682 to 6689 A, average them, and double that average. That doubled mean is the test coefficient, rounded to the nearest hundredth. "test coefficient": 30.60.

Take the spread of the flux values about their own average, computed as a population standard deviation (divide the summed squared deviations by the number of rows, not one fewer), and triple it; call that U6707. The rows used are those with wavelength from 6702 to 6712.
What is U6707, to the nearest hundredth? 0.15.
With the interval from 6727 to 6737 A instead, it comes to 0.25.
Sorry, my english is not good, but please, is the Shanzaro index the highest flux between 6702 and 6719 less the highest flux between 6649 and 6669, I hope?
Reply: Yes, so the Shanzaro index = -0.10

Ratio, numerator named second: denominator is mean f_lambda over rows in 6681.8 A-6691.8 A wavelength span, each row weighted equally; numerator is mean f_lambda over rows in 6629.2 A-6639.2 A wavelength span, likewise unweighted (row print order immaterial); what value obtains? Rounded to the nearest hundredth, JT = 0.95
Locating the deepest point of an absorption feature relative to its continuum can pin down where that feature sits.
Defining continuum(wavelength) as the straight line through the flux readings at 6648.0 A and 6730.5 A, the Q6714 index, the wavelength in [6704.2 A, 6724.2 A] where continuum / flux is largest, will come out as 6723.0 A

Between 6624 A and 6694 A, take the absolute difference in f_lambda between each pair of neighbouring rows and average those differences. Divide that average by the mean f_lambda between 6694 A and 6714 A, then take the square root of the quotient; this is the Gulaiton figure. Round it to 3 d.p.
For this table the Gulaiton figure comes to 0.096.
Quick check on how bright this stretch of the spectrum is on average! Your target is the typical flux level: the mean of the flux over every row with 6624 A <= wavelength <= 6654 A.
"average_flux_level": 14.9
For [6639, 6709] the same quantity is 15.3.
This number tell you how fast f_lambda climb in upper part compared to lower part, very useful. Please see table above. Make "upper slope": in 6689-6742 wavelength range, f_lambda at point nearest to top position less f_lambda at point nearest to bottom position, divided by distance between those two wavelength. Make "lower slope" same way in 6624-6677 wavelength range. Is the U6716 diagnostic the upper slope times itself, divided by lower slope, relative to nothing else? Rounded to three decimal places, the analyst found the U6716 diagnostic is 0.005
